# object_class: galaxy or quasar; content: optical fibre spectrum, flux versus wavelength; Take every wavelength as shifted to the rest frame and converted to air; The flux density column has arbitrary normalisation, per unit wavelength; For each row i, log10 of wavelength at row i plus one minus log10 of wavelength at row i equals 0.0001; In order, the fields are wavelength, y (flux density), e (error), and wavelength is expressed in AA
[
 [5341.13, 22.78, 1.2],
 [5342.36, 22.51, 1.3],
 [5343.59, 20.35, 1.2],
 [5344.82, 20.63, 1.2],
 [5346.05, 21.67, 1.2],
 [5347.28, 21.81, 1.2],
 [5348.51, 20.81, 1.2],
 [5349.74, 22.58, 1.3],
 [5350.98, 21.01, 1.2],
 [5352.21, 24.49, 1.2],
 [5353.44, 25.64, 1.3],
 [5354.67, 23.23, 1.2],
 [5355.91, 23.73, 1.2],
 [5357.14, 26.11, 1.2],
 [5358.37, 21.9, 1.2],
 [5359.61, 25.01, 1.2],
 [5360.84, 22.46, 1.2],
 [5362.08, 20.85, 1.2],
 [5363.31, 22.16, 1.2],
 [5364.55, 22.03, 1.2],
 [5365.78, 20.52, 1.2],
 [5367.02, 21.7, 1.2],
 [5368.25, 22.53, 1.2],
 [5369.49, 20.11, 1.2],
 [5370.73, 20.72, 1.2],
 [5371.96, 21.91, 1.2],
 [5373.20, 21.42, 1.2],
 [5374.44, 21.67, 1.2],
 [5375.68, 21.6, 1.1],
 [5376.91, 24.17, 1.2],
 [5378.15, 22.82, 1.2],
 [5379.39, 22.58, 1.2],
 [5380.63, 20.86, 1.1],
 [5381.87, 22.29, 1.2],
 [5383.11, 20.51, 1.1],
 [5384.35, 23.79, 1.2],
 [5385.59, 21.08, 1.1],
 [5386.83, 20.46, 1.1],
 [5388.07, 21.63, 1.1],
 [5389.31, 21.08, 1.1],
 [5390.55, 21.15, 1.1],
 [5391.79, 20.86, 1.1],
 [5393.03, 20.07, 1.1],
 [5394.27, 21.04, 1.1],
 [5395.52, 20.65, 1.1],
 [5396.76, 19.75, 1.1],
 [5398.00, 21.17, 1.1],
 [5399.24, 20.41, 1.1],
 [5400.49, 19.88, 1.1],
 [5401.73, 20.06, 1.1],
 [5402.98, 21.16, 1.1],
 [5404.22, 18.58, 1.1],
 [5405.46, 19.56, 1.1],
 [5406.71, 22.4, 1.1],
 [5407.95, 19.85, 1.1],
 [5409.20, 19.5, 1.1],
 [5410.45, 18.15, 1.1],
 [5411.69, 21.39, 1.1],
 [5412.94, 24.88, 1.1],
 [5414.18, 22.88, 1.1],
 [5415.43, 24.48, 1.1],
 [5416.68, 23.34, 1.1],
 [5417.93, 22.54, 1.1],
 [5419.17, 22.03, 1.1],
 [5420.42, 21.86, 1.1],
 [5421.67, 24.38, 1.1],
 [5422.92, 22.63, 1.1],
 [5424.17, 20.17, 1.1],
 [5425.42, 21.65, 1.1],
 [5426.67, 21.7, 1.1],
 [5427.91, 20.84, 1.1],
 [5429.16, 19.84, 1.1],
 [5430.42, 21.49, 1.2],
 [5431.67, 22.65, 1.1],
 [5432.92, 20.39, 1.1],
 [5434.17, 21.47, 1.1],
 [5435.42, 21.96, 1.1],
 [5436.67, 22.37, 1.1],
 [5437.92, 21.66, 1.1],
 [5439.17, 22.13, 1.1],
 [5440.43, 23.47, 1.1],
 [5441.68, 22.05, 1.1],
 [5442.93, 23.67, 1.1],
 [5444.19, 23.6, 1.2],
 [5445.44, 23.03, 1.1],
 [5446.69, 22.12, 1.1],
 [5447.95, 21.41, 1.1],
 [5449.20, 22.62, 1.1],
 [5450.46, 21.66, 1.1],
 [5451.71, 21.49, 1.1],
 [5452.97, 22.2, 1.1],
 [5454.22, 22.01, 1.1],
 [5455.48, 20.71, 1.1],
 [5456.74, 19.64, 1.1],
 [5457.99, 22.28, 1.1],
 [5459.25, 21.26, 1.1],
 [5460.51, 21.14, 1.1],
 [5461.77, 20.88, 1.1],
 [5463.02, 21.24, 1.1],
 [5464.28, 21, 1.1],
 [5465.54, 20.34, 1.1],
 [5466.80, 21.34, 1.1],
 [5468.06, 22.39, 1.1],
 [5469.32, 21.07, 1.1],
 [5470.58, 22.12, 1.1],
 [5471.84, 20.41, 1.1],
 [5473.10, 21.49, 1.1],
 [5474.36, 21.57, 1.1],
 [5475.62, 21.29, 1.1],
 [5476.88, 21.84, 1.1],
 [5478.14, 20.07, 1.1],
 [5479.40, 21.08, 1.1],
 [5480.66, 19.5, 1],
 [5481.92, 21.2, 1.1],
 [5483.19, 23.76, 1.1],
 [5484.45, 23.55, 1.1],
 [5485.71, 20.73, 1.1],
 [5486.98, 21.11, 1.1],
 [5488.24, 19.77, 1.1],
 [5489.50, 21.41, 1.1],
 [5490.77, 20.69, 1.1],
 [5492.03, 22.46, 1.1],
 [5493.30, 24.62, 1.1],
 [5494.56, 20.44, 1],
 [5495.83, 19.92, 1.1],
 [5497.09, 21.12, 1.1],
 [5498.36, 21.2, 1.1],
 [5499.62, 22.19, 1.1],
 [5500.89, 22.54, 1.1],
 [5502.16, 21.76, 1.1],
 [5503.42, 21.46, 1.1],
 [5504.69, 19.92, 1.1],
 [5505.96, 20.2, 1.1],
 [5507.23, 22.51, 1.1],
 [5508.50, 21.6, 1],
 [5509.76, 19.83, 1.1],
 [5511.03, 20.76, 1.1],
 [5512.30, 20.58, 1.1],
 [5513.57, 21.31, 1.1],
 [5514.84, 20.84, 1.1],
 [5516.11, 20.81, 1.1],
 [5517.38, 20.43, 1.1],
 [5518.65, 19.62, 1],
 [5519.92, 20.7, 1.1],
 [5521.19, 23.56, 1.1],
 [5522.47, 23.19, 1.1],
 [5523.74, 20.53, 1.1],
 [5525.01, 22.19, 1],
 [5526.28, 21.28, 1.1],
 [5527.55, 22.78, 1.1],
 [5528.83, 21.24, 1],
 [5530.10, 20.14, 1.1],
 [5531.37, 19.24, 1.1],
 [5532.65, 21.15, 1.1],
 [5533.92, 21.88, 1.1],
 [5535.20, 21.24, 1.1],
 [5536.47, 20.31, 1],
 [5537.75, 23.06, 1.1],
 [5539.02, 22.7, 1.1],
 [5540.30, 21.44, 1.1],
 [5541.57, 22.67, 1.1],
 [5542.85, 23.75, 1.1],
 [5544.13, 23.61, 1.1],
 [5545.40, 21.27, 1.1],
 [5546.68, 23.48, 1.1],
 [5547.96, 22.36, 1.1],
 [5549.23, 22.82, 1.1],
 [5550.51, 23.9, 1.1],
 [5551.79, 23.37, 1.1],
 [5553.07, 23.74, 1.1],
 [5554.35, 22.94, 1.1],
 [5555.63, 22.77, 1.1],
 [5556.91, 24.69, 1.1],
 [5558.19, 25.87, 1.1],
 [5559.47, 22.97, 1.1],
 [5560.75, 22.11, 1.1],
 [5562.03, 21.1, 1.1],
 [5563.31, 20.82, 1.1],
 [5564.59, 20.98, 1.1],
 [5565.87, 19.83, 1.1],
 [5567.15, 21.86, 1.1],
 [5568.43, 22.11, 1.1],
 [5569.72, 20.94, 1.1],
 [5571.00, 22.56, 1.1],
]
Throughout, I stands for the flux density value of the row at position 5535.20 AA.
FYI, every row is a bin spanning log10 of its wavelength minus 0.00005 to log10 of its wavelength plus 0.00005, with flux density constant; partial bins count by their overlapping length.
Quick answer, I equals 21.24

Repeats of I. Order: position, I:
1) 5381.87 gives 22.29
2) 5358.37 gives 21.9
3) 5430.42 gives 21.49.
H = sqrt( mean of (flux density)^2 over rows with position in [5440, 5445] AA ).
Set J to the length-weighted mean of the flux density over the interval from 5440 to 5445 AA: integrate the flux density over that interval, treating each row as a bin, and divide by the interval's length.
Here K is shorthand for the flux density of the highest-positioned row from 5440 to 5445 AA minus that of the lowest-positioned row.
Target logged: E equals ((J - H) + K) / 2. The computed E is 0.06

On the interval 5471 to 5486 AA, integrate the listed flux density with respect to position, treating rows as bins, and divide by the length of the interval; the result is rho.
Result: 21.4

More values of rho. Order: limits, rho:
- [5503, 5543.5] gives 21.3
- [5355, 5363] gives 23.3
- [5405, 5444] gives 21.9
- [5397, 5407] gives 20.3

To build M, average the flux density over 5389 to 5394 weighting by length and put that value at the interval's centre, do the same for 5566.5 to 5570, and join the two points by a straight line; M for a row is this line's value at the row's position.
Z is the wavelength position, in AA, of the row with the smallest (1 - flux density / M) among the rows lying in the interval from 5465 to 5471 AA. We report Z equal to 5468.06 AA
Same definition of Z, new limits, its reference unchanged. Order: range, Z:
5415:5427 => 5415.43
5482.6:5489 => 5483.19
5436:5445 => 5442.93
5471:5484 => 5483.19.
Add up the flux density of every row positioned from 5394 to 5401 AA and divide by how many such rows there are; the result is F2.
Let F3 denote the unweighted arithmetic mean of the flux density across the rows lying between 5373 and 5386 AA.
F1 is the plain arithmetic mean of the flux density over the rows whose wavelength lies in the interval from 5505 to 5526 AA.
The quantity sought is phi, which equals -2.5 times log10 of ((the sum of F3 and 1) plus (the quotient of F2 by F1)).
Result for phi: -3.45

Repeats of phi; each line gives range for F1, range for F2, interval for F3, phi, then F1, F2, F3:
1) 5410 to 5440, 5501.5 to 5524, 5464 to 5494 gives -3.42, 22.0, 21.1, 21.5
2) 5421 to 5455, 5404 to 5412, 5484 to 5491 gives -3.41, 22.0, 19.9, 21.2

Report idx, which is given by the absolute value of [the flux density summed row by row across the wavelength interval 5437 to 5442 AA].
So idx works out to 89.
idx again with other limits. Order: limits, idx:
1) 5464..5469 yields 85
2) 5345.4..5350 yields 87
